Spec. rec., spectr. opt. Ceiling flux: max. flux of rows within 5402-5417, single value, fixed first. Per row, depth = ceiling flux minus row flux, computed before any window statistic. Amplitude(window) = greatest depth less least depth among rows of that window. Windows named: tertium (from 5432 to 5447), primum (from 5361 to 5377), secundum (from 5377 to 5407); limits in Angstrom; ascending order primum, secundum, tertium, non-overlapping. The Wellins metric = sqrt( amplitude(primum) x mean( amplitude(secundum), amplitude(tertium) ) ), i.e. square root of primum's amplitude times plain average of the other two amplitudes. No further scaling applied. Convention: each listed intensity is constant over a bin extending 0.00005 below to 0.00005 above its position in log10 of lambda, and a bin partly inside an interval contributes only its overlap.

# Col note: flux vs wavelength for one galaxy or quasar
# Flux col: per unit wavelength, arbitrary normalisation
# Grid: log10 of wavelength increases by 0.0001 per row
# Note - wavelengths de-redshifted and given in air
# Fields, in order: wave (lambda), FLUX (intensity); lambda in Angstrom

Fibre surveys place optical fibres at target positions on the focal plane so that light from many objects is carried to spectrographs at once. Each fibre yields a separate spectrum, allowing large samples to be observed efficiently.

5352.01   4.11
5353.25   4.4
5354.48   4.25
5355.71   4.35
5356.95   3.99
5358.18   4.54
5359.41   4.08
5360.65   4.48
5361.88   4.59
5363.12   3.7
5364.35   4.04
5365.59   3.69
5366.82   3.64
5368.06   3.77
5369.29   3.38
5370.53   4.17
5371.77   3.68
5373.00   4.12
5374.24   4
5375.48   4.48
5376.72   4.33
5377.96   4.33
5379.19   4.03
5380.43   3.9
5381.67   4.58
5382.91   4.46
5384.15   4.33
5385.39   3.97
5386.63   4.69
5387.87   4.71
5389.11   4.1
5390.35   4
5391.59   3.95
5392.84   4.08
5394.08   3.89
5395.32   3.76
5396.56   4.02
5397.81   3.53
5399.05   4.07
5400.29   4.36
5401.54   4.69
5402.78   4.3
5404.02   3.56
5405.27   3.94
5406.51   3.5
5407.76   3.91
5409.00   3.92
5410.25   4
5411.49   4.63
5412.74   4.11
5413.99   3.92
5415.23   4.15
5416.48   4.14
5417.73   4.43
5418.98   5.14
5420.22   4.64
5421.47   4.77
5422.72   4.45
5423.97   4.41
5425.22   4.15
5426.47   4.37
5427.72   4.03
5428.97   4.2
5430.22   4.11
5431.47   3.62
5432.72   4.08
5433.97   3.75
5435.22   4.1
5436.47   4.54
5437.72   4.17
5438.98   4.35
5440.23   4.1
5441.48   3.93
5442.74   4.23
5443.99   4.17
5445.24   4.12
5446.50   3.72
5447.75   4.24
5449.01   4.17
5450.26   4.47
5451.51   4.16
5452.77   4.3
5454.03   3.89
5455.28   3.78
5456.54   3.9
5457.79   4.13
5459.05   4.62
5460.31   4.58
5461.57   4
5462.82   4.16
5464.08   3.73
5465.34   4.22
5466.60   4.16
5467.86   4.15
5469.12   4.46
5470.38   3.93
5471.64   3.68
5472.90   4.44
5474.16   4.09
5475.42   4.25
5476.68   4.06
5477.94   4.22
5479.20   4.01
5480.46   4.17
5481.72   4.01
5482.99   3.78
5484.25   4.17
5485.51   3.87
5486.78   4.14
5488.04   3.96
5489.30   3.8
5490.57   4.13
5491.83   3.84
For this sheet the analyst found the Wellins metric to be 1.11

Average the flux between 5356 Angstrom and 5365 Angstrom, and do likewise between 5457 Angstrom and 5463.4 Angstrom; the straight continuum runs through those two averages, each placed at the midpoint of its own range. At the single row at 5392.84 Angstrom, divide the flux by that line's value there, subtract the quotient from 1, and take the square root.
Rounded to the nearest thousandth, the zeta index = 0.190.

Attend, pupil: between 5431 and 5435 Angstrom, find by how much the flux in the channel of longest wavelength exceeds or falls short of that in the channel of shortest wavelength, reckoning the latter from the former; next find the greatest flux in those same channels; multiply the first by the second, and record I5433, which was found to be 0.5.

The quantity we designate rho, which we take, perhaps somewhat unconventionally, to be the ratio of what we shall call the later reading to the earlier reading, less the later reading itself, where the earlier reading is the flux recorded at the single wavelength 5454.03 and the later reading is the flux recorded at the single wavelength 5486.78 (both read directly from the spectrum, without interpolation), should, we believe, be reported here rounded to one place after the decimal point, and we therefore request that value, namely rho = -3.1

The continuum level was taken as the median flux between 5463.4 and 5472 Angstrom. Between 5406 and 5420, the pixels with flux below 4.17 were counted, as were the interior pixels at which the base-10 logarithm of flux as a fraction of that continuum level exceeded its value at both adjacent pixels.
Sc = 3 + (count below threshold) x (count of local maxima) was 19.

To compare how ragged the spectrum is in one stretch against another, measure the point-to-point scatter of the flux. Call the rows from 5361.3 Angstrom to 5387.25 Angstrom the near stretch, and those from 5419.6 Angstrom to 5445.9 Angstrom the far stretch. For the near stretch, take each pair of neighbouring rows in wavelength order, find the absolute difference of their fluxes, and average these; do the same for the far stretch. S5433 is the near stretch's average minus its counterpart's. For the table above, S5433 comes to 0.10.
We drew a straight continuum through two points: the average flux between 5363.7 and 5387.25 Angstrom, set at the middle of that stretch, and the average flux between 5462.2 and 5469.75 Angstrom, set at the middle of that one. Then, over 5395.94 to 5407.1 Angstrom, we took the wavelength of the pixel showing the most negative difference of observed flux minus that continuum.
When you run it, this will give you 5406.51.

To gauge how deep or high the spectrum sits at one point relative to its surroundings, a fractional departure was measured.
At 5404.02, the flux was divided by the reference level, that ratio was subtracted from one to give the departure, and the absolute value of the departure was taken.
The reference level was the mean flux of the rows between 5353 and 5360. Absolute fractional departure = 0.17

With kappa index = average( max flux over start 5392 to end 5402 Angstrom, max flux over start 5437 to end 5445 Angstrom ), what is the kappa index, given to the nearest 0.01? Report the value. 4.52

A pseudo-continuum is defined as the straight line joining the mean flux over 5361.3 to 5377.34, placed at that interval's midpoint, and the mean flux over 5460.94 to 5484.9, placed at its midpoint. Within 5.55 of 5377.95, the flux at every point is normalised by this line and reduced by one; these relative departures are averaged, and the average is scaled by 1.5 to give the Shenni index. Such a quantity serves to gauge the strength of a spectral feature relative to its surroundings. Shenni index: 0.10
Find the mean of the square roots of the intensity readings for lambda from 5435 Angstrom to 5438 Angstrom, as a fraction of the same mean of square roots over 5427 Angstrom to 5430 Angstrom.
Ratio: 1.02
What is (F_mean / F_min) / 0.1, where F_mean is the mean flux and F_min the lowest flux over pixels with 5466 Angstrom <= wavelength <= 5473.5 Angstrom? 11.2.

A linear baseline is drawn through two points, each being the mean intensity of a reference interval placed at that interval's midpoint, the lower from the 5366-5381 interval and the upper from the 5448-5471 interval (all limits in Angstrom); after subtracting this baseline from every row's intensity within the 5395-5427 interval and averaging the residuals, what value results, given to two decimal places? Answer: 0.13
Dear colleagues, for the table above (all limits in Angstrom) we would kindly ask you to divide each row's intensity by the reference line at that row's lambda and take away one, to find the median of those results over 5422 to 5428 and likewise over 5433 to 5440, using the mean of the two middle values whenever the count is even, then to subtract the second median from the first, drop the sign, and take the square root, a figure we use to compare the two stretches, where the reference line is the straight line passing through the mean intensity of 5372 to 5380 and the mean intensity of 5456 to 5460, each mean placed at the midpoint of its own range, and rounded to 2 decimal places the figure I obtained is 0.22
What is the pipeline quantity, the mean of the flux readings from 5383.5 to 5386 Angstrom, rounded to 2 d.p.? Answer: 4.15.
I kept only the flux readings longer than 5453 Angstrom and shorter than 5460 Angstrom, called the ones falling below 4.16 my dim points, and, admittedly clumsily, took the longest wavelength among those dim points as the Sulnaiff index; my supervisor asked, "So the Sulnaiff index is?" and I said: 5457.79 Angstrom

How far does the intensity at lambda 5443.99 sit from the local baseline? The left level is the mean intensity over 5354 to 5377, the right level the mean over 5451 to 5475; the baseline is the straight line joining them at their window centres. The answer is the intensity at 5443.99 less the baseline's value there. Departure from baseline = 0.06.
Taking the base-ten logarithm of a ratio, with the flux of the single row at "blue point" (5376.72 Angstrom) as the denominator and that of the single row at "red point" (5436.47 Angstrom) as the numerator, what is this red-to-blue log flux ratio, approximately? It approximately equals 0.021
